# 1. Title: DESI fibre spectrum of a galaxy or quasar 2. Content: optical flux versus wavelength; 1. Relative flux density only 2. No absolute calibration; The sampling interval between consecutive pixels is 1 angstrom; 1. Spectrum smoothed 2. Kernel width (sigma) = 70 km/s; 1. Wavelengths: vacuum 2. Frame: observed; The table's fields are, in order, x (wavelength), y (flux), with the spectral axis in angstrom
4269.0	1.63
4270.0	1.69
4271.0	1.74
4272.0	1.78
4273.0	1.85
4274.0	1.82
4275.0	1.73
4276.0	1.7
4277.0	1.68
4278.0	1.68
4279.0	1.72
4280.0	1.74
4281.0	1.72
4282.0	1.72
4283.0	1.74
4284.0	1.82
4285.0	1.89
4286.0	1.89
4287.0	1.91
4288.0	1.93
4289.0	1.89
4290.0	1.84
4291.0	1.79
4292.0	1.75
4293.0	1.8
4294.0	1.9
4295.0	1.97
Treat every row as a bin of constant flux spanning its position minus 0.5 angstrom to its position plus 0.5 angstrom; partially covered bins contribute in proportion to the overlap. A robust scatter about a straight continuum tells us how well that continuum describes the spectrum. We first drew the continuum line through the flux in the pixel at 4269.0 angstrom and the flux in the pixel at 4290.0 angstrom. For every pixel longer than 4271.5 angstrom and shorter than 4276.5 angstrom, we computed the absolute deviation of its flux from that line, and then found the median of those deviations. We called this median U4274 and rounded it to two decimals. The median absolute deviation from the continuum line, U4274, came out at 0.12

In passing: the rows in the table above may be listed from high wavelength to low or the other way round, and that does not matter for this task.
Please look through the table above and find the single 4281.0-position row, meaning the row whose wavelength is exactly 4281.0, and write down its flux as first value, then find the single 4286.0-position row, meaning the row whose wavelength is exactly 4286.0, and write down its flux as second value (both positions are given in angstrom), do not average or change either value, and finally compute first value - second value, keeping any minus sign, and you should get -0.170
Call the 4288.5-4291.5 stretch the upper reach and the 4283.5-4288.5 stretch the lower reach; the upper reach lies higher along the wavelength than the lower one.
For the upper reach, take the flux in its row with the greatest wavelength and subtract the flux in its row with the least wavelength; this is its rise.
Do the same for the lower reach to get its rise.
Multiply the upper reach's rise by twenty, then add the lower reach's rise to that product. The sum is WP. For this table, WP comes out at -1.9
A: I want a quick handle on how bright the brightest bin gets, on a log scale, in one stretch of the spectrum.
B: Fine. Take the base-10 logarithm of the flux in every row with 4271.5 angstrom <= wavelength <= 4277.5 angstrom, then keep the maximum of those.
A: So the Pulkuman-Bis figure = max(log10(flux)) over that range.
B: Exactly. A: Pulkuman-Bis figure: 0.267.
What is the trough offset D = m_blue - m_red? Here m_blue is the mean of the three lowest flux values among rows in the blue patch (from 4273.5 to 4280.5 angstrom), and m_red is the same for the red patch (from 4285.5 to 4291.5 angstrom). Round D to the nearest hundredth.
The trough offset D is -0.15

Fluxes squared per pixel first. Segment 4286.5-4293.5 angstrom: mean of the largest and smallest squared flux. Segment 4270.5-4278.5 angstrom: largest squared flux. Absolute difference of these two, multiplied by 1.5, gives 0.0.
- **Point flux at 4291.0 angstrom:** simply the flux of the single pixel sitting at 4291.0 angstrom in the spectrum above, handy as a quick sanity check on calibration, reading 1.79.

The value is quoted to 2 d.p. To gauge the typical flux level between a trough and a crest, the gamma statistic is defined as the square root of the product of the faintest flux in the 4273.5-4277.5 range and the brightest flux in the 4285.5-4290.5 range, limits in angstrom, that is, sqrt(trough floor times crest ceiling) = 1.80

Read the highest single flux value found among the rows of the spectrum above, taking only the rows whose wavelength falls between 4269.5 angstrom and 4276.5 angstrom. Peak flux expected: 1.85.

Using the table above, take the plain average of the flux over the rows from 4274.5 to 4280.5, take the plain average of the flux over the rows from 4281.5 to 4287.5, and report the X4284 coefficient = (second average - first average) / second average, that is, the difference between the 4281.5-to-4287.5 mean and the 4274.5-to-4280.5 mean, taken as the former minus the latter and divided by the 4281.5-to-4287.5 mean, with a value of 0.066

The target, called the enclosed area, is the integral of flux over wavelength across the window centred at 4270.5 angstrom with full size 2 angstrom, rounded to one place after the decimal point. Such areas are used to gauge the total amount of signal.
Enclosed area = 3.4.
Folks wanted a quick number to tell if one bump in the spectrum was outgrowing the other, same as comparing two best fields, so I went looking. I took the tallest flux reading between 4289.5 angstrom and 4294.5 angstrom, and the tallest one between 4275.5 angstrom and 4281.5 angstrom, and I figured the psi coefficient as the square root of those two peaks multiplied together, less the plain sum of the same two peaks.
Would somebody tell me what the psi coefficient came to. -1.82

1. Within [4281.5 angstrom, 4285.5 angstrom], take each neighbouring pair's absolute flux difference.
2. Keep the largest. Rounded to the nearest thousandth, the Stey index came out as 0.080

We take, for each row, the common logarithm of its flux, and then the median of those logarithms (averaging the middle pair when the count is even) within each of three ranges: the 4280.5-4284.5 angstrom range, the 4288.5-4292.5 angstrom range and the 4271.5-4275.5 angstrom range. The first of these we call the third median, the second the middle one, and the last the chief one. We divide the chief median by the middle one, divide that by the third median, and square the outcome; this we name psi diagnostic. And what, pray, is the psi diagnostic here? 17.2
